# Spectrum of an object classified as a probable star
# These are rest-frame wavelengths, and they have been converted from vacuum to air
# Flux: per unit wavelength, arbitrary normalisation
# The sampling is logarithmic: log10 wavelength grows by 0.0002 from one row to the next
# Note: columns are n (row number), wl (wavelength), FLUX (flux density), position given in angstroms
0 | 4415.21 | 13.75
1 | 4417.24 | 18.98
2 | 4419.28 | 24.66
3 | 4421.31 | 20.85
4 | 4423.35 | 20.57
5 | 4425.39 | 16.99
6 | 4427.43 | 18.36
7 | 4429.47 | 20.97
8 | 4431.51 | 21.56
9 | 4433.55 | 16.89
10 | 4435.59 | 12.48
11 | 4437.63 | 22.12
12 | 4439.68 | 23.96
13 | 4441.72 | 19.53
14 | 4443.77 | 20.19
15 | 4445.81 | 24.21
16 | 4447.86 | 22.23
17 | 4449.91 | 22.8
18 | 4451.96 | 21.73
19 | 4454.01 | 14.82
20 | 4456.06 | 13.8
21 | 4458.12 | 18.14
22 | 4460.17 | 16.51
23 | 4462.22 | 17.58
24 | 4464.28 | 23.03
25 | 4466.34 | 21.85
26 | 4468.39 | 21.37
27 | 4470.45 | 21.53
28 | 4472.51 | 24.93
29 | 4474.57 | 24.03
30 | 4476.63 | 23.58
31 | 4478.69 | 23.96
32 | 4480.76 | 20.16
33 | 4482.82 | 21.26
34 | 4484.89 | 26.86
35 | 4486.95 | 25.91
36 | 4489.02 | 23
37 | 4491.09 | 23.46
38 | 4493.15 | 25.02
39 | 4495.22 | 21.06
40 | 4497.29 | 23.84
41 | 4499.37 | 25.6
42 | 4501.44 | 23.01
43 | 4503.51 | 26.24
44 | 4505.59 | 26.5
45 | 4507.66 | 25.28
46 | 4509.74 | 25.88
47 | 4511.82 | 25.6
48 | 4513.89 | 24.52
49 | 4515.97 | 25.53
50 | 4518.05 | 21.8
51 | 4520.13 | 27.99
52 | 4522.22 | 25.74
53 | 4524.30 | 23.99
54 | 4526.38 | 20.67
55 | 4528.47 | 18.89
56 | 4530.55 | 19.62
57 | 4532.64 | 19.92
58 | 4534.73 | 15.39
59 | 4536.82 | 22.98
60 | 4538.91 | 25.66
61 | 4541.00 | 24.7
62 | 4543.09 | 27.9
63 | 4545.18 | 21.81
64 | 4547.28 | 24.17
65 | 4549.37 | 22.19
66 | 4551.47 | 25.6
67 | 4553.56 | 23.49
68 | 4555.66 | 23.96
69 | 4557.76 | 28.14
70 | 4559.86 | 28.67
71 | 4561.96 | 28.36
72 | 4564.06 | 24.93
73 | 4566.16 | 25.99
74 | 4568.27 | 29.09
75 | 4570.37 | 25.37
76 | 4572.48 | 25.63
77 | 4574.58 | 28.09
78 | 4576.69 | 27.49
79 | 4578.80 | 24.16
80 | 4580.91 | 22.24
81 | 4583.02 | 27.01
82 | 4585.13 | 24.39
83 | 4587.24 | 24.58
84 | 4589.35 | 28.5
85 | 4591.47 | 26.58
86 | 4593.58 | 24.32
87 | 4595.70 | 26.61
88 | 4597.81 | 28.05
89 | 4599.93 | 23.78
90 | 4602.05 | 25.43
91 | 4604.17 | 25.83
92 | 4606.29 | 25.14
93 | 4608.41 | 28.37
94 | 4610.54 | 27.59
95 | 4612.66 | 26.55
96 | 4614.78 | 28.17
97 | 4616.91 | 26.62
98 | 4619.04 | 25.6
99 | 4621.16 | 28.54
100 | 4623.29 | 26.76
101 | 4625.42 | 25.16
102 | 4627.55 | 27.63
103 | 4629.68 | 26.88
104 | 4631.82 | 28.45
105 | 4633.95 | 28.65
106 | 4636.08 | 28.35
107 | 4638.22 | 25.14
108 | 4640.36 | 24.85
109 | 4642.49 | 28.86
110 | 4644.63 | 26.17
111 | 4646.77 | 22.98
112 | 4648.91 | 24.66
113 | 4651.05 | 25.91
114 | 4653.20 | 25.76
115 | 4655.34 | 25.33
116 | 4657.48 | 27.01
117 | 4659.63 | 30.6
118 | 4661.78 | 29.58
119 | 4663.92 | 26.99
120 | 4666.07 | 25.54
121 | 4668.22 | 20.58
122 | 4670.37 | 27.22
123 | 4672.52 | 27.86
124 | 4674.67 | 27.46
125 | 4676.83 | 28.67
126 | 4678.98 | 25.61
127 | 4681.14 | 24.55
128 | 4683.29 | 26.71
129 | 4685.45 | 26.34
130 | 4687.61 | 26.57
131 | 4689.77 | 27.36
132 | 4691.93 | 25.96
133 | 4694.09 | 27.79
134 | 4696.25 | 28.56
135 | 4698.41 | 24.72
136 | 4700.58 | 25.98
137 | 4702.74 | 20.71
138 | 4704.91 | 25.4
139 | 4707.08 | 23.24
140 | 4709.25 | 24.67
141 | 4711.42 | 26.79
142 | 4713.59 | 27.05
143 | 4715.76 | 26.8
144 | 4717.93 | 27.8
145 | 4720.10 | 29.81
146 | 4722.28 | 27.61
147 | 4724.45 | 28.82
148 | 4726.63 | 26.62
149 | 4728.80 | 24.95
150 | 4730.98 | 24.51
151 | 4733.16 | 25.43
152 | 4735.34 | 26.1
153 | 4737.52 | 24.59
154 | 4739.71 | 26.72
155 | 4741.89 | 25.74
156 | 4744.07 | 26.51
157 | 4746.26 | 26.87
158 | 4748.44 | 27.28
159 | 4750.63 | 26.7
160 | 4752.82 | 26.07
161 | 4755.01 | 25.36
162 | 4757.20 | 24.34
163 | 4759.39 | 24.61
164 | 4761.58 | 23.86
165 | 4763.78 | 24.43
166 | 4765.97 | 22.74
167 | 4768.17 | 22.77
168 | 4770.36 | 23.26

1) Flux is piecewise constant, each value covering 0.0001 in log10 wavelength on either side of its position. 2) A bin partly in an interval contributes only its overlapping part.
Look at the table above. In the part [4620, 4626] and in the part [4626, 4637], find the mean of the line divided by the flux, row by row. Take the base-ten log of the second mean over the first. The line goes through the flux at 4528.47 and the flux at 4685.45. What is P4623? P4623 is -0.01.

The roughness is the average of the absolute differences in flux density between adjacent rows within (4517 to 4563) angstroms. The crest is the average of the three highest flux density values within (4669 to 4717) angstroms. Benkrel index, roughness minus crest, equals -25.7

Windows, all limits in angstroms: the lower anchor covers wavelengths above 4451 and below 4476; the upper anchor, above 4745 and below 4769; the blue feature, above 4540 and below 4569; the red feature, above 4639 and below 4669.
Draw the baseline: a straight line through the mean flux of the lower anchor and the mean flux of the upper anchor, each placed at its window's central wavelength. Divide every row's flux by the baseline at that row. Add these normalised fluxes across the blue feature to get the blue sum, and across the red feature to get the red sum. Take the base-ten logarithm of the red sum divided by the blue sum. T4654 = -0.026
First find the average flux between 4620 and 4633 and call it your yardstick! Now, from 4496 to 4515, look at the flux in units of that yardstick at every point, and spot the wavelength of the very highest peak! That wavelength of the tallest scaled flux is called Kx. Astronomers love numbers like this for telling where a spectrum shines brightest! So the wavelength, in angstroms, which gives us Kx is 4505.59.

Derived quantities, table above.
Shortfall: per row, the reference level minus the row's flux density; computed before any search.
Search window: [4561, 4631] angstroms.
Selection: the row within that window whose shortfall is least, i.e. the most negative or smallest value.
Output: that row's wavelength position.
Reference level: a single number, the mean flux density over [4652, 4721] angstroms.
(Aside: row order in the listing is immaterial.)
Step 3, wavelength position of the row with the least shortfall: 4568.27 angstroms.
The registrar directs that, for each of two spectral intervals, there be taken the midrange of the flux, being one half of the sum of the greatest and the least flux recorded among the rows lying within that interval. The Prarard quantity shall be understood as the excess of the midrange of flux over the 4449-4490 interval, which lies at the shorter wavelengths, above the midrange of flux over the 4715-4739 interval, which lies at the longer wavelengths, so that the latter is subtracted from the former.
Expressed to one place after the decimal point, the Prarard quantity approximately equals -6.8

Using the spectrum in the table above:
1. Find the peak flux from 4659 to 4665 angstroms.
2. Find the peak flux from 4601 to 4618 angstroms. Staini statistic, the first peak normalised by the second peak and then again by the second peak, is 0.038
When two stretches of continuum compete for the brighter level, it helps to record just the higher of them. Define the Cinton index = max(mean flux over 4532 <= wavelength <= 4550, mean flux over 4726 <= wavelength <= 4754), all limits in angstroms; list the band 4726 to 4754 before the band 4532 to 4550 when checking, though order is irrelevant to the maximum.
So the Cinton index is 26.0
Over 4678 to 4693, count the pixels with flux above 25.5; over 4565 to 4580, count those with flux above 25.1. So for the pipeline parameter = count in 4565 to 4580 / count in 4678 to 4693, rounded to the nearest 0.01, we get 1.00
